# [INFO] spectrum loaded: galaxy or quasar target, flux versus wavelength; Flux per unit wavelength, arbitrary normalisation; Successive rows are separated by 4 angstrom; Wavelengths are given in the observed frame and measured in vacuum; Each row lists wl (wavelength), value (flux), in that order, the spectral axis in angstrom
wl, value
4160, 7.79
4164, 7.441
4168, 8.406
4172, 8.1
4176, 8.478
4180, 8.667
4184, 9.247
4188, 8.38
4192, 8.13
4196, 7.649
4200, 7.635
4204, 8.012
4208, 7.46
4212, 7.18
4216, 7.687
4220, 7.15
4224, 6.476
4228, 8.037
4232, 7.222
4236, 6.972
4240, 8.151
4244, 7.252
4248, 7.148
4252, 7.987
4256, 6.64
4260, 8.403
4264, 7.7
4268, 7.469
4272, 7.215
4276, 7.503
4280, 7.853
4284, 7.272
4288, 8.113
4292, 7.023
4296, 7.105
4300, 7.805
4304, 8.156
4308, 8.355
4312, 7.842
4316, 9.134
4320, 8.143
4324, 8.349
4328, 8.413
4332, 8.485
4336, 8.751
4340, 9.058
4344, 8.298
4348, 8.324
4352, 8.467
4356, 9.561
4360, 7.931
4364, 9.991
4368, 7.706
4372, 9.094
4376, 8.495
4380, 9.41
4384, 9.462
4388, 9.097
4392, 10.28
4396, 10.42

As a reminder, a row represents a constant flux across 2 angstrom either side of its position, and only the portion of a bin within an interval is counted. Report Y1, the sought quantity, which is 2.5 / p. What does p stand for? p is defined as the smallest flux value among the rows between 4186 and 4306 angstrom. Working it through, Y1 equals 0.39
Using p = 6.476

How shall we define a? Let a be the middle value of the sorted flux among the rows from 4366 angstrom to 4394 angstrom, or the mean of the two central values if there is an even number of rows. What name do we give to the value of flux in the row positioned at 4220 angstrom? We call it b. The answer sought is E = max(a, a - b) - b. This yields 1.9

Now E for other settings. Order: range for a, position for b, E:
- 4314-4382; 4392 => -1.8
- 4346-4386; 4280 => 0.9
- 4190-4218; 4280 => -0.2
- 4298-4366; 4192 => 0.2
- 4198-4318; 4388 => -1.5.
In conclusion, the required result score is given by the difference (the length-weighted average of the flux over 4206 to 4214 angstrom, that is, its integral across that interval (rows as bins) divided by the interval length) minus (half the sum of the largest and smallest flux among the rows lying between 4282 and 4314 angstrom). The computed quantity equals -0.4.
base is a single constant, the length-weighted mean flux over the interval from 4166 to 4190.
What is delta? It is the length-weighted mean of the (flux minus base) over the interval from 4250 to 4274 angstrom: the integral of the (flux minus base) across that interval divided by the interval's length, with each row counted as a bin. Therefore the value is -1.0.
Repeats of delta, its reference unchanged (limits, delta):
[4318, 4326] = -0.3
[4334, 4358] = 0.2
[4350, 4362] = 0.1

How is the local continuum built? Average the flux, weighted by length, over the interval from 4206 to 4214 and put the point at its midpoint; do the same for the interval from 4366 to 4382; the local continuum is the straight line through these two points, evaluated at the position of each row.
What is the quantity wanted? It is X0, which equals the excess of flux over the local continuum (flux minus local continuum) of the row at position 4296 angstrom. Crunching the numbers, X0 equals -0.9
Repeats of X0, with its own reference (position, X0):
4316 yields 0.9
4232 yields -0.3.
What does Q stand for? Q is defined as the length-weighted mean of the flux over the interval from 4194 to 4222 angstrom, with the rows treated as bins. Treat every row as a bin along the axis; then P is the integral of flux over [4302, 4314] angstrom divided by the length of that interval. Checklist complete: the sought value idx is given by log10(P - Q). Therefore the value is -0.24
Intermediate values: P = 8.1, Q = 7.5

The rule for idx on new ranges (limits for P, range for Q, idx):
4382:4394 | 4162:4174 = 0.21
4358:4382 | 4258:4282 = 0.03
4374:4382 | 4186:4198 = -0.05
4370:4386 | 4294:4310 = 0.10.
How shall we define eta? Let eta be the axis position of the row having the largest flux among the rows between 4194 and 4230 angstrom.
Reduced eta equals 4228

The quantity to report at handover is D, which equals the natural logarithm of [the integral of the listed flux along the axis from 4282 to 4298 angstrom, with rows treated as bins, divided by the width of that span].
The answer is 2.00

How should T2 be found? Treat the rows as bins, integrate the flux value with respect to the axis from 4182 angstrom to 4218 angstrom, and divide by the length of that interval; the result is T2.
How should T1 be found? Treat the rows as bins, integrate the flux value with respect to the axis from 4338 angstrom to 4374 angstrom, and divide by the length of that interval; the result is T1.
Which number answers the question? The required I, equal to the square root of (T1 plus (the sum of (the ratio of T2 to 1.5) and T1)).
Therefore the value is 4.77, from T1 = 8.71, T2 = 7.9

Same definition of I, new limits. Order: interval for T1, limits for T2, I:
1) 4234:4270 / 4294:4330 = 4.53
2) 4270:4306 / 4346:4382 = 4.58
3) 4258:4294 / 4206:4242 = 4.49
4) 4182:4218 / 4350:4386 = 4.67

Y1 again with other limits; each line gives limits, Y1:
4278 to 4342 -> 0.36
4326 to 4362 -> 0.32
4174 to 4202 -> 0.33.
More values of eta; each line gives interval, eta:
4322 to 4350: 4340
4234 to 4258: 4240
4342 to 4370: 4364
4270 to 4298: 4288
